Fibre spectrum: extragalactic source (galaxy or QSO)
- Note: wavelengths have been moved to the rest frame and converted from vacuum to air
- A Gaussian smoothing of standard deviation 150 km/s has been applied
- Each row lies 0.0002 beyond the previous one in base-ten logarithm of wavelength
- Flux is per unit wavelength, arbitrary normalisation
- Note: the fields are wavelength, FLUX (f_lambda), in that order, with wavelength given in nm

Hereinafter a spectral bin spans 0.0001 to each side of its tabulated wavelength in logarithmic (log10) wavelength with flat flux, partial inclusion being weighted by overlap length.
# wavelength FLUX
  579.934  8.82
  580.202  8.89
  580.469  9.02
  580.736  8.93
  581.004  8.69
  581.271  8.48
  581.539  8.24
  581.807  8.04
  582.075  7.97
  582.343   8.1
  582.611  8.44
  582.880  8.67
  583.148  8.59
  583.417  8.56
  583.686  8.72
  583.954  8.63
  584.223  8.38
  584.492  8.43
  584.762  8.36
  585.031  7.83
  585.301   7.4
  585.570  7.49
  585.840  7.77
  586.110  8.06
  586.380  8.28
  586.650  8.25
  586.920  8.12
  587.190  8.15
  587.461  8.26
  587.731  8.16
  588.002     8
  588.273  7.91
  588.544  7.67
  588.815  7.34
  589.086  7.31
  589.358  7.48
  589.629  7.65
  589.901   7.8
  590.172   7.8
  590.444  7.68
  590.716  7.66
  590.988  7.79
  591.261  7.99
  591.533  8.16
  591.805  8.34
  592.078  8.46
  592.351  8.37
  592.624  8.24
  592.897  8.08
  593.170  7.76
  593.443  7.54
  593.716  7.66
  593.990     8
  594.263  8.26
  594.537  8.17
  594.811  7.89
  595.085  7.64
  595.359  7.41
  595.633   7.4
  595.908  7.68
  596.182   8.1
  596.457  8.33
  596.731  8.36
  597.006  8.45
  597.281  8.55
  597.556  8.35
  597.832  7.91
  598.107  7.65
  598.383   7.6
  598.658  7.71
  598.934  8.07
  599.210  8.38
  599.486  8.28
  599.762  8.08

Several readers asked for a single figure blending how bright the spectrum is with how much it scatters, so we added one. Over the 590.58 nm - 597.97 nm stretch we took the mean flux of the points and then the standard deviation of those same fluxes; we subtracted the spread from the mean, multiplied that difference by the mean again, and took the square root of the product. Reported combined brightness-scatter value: 7.85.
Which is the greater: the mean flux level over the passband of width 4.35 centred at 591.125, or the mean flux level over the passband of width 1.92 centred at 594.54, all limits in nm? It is 7.9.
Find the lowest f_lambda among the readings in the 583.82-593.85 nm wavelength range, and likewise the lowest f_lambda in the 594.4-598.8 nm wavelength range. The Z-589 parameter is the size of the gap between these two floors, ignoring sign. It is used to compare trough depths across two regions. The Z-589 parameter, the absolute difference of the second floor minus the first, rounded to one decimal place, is 0.1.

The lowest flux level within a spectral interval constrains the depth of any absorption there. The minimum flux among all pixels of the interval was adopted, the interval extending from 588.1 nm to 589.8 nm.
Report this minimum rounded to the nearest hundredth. 7.31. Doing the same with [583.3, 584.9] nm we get 8.36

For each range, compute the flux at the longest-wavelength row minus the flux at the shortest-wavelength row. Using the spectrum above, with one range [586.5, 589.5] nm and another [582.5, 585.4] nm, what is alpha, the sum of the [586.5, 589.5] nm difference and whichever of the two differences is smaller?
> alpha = -1.8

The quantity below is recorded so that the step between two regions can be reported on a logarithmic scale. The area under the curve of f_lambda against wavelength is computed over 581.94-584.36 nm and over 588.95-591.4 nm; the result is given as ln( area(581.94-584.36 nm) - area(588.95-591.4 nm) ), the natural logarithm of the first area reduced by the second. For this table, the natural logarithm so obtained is 0.5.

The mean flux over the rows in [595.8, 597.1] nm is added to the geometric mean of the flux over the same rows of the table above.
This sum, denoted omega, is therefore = 16.4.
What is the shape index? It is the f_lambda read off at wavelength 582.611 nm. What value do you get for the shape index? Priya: 8.44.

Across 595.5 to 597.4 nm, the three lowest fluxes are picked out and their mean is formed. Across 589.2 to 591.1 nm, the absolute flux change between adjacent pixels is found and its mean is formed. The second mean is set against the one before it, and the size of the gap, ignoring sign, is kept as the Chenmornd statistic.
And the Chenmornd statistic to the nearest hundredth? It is 7.63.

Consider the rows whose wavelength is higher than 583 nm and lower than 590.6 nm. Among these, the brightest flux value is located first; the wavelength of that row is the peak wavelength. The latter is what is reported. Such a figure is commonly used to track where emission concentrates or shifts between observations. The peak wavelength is 583.686 nm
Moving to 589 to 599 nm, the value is 597.281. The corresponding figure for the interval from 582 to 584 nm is 583.686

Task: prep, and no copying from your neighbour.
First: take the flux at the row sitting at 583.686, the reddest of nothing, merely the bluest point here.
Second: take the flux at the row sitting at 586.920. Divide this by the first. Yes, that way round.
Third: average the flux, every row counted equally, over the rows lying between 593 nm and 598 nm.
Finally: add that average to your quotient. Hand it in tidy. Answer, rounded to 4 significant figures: 8.901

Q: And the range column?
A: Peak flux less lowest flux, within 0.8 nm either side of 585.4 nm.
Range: 1.0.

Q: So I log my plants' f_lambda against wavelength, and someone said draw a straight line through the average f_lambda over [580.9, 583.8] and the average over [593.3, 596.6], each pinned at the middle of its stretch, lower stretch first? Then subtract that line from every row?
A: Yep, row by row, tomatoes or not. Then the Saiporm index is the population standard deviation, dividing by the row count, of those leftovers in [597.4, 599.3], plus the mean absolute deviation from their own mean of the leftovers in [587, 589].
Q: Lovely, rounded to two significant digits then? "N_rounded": 0.53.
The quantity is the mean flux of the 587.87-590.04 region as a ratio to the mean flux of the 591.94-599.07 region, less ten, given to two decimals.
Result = -9.04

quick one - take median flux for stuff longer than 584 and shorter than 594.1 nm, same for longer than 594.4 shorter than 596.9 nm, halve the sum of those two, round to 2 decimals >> 7.94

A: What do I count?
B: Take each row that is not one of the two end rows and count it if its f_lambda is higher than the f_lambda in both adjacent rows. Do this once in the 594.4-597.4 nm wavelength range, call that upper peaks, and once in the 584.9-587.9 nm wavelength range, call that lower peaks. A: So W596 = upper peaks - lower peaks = -2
